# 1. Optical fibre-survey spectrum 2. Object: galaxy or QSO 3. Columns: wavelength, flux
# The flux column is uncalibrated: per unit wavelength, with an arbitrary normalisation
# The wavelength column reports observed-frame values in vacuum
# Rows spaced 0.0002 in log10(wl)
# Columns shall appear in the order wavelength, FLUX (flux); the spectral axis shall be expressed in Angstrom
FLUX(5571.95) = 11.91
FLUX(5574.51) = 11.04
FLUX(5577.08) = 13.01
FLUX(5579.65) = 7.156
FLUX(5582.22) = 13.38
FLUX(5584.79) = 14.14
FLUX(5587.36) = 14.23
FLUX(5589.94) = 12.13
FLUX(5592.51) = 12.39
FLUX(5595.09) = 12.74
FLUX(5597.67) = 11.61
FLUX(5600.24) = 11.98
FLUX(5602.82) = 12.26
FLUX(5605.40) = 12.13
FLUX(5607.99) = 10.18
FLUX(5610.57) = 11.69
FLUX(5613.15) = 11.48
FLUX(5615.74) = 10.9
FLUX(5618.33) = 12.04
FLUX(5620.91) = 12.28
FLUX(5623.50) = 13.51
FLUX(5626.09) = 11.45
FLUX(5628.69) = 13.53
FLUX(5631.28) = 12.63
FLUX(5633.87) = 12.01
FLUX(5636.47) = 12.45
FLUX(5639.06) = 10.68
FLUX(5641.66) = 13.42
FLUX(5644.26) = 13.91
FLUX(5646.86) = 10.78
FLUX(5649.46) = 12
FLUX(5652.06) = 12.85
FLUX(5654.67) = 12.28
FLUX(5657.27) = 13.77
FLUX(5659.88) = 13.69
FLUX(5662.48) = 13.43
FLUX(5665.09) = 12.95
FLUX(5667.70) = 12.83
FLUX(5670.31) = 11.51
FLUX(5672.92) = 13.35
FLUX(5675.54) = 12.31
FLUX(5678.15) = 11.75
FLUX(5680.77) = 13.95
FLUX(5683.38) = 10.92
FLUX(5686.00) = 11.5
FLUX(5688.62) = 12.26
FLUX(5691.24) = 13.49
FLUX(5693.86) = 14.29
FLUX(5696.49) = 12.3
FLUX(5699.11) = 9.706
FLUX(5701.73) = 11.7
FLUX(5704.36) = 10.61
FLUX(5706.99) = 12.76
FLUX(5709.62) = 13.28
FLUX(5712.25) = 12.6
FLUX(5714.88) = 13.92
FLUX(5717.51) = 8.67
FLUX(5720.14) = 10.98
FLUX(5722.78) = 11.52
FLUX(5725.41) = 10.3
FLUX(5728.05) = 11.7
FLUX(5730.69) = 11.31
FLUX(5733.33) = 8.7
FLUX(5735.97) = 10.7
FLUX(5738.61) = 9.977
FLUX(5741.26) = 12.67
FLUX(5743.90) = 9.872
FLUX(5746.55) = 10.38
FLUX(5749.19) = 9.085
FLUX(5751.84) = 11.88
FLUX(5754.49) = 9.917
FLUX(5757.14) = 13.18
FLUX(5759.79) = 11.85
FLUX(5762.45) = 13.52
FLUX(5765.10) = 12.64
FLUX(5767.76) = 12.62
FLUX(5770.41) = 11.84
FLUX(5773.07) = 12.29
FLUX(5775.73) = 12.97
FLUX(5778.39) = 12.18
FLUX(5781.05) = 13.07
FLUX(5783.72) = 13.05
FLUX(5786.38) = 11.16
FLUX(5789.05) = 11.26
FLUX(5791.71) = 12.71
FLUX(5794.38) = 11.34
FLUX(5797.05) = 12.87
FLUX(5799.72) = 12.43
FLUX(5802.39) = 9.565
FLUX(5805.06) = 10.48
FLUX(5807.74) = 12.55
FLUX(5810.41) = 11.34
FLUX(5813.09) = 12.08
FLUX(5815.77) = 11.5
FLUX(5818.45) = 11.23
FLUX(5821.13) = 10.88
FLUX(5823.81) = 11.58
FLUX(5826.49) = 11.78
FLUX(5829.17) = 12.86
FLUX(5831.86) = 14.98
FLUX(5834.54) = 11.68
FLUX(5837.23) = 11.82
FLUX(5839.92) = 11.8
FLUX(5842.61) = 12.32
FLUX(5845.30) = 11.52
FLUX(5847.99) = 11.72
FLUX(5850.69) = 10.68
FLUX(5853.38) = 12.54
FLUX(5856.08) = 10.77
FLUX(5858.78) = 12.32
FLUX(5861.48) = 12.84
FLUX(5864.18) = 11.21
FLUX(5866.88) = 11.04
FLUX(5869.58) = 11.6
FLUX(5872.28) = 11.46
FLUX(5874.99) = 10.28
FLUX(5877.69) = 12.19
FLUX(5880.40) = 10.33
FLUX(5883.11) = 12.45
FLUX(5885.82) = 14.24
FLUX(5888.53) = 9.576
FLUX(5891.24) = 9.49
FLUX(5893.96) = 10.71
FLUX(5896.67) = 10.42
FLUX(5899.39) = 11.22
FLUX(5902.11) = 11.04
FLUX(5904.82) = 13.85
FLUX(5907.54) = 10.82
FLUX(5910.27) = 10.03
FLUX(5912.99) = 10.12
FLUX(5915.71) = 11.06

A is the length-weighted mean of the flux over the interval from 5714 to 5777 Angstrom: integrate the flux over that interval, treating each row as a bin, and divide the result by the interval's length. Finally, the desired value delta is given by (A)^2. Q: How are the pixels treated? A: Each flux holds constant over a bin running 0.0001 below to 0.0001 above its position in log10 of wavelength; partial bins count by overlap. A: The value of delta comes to 129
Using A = 11.3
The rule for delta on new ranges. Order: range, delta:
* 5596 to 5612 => 136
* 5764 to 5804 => 147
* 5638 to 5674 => 161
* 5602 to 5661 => 150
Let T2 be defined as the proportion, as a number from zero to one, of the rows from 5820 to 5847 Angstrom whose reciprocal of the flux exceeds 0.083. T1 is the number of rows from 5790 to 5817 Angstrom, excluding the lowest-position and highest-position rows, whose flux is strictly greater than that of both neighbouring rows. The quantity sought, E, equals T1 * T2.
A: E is 2.1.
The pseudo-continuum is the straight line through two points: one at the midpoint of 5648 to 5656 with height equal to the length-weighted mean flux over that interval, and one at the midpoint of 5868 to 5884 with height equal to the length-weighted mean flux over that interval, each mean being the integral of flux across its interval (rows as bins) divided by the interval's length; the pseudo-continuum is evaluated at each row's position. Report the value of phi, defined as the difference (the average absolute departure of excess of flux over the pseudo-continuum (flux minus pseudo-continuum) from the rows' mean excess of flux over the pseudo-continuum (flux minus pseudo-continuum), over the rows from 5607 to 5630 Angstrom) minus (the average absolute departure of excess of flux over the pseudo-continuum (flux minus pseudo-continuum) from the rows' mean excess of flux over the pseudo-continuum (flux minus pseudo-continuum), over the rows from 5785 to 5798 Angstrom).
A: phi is 0.1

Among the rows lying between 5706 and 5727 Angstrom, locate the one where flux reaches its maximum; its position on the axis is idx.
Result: 5714.88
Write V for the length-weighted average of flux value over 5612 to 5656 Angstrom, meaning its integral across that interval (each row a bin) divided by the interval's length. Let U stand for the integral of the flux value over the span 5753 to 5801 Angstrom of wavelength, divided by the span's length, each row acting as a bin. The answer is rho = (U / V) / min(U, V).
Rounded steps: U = 12.3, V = 12.3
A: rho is 0.082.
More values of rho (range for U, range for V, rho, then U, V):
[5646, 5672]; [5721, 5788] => 0.095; 12.7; 11.5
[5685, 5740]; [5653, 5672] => 0.077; 11.5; 12.9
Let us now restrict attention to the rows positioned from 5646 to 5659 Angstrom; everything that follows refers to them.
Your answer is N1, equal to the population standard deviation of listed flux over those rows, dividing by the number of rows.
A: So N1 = 1.0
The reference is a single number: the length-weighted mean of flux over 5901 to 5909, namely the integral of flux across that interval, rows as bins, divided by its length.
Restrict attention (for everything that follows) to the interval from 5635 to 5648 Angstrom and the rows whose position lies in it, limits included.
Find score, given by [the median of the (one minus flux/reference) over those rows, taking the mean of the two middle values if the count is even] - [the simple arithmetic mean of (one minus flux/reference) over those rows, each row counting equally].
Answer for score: -0.017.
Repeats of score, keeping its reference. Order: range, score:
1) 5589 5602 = 0.003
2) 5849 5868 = 0.035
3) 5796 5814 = -0.039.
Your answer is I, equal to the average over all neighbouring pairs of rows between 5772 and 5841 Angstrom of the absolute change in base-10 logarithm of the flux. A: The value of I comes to 0.037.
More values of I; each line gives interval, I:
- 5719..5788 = 0.052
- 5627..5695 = 0.040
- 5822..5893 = 0.045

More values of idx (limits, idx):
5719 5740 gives 5728.05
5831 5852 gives 5831.86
